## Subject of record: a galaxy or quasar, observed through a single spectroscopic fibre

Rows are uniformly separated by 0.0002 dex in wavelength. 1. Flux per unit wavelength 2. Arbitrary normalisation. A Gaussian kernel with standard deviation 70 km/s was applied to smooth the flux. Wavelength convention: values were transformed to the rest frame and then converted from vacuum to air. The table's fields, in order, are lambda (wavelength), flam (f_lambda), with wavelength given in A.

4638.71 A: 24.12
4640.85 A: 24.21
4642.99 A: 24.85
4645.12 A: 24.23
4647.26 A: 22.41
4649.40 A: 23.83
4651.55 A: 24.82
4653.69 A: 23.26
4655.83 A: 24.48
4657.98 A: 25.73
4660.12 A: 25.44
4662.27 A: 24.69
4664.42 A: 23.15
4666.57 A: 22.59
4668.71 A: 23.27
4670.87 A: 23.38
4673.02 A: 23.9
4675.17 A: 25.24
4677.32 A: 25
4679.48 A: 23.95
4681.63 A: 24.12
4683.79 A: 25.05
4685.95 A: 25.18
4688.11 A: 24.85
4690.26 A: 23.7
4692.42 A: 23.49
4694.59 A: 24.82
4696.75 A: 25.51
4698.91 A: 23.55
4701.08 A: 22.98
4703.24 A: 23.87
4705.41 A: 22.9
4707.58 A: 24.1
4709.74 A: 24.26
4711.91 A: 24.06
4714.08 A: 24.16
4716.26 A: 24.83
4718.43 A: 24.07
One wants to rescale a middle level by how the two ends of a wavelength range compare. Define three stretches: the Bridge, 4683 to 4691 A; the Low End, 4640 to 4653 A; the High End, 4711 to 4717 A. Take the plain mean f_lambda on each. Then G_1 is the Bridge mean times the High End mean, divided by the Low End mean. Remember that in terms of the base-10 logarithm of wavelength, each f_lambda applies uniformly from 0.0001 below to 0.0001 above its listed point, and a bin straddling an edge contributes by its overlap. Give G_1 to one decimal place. 25.0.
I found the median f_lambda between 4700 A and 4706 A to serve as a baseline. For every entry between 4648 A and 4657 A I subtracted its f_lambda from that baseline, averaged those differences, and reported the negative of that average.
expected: 1.1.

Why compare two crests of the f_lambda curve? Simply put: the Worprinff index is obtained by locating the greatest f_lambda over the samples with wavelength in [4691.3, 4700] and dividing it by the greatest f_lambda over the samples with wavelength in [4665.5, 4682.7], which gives 1.01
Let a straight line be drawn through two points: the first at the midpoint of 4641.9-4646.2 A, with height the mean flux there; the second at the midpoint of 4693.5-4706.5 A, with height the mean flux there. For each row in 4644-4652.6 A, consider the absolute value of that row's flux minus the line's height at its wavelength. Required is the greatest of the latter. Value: 2.1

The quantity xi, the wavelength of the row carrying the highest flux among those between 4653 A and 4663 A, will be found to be 4657.98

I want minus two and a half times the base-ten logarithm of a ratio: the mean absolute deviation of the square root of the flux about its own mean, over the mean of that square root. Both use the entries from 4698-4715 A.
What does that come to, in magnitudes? 5.1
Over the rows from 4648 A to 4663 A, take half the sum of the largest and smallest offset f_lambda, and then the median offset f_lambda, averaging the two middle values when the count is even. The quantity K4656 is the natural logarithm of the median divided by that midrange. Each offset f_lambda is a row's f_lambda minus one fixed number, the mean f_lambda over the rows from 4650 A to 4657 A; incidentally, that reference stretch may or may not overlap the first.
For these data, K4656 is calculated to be 0.5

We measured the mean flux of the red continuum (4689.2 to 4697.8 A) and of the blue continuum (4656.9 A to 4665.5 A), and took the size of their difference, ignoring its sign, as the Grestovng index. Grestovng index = 0.37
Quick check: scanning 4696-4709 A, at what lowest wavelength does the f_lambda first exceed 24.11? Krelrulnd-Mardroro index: 4696.75 A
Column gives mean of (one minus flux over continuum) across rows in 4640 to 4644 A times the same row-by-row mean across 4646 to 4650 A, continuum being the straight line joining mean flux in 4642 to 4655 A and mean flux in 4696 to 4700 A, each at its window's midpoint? -0.0010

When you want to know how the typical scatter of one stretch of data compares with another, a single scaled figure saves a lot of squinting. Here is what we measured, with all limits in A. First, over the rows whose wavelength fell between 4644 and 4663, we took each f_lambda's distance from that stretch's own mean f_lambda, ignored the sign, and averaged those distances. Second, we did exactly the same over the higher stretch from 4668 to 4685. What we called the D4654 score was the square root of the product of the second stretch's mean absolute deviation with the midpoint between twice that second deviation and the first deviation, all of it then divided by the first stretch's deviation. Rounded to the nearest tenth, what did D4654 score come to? 1.0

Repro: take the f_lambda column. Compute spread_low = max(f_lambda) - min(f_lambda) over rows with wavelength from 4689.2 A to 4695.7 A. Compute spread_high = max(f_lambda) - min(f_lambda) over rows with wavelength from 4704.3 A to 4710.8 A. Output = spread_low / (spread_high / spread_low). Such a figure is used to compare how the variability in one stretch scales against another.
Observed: 1.3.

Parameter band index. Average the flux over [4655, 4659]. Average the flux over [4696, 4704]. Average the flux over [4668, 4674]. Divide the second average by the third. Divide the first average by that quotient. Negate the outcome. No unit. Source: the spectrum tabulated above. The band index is -24.6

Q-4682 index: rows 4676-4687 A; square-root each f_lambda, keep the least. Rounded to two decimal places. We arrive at 4.89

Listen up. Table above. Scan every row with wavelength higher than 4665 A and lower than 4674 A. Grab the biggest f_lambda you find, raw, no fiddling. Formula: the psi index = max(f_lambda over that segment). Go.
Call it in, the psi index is 23.9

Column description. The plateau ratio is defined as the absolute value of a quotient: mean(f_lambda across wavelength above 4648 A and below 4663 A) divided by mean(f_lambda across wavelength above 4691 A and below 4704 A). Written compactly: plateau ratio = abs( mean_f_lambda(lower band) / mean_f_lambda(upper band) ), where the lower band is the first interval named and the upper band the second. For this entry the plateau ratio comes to 1.02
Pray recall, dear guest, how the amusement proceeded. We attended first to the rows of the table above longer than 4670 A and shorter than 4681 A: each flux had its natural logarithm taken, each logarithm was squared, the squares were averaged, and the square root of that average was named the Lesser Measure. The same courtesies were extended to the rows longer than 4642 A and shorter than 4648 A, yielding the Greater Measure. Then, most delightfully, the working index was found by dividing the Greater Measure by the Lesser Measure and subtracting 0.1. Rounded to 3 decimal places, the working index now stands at 0.894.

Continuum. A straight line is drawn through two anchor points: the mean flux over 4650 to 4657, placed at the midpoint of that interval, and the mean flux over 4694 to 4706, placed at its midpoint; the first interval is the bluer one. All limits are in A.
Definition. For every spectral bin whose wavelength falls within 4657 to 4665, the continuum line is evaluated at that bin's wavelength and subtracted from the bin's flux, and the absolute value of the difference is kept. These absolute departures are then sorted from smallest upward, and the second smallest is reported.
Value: 1.0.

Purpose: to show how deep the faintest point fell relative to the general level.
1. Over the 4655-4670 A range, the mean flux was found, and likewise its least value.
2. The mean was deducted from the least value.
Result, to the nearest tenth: -1.6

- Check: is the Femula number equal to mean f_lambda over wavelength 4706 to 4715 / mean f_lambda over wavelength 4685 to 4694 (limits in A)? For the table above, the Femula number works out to 0.99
